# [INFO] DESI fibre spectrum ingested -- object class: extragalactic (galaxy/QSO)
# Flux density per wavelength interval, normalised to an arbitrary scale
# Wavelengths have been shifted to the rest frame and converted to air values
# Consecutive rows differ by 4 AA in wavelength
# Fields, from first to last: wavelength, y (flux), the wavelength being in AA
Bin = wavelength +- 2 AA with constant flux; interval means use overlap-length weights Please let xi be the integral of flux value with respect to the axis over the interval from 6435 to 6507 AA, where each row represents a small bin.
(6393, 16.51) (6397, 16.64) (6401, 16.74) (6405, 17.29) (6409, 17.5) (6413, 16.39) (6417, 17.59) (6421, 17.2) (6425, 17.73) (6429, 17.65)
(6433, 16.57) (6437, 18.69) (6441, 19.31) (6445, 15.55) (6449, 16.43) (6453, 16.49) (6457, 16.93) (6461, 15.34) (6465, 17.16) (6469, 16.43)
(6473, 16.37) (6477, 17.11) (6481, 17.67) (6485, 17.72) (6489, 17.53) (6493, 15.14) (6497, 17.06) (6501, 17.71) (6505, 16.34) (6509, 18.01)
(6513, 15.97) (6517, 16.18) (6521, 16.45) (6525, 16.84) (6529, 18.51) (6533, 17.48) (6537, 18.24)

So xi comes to 1220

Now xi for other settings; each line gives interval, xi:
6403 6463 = 1027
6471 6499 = 474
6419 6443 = 429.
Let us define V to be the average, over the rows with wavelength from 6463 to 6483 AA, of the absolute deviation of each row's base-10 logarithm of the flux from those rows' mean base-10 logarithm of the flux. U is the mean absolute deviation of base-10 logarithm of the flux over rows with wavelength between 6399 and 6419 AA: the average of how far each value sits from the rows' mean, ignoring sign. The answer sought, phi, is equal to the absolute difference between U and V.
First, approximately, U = 0.011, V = 0.011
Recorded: 0.0003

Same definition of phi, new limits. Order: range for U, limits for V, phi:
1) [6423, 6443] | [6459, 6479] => 0.0056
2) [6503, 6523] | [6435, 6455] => 0.0194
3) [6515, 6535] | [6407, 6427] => 0.0083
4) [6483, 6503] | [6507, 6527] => 0.0051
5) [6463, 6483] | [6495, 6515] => 0.0065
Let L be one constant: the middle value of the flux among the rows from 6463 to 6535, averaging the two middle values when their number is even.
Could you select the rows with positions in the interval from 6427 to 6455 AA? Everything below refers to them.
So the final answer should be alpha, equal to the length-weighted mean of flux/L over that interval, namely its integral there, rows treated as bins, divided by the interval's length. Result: 1.01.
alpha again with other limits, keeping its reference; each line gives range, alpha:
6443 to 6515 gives 0.98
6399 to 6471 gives 1.00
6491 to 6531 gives 0.98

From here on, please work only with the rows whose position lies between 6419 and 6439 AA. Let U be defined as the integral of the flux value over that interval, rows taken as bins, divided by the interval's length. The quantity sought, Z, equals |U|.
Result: 17.6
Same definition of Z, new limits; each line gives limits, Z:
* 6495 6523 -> 16.8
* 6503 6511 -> 17.2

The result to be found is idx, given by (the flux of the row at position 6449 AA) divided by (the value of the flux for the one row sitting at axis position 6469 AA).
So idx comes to 1.00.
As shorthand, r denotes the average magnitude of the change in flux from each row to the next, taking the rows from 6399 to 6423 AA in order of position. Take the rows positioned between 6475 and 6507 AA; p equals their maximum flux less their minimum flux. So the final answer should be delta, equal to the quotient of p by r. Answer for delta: 3.7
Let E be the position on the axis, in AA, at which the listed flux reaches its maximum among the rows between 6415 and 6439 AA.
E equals 6437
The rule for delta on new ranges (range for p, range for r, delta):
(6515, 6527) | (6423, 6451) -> 0.5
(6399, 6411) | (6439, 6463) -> 0.6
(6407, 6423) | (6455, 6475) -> 1.1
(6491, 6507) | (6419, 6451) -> 2.0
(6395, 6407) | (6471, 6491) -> 1.7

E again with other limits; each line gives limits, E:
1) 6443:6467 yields 6465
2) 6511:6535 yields 6529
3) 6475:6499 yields 6485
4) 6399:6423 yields 6417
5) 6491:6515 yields 6509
